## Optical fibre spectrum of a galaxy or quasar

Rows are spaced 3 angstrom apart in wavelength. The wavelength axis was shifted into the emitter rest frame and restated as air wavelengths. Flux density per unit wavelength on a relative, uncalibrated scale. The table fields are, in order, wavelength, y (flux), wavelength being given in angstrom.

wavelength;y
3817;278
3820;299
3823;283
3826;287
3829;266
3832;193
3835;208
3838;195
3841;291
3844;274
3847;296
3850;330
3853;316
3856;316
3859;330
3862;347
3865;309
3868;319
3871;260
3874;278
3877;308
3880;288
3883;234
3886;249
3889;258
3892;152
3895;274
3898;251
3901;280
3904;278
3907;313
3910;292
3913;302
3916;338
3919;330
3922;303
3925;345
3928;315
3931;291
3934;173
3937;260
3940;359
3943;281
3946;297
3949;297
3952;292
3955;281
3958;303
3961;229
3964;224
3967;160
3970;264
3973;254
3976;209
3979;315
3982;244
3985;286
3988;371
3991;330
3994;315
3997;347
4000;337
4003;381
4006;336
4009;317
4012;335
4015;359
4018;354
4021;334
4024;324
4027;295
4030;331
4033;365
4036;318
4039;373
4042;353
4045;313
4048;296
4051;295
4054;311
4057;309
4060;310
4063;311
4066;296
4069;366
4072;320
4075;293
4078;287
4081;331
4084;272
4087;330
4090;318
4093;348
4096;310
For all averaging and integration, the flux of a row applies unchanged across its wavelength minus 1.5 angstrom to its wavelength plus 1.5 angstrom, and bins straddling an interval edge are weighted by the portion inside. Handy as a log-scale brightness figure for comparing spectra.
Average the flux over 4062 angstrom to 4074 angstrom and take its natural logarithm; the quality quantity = 5.78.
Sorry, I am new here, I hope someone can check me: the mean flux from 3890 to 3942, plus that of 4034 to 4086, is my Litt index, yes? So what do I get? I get 601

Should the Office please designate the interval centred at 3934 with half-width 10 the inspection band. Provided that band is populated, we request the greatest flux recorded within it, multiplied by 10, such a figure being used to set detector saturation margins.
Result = 3590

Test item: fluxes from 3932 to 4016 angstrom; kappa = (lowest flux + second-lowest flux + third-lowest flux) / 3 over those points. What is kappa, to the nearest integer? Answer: 181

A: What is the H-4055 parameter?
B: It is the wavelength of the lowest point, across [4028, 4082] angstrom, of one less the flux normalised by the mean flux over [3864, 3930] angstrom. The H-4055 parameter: 4039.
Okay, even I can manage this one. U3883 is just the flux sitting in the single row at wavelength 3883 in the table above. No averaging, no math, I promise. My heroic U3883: 234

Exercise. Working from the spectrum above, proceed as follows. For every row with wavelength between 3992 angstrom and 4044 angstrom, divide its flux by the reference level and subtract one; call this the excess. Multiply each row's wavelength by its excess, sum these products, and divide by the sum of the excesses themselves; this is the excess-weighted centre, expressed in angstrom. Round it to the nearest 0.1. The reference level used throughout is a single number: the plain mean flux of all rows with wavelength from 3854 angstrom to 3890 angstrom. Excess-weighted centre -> 4018.6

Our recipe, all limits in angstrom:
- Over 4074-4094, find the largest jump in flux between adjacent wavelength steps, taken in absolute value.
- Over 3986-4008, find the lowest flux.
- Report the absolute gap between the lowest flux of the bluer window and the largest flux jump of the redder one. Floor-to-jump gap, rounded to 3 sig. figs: 256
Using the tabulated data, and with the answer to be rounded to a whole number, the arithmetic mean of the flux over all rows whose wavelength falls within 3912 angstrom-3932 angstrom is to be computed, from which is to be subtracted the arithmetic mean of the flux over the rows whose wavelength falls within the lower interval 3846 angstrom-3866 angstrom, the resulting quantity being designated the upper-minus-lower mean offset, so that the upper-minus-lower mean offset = -3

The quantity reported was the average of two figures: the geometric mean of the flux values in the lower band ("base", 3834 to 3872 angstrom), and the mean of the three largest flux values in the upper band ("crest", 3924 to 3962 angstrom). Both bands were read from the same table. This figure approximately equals 314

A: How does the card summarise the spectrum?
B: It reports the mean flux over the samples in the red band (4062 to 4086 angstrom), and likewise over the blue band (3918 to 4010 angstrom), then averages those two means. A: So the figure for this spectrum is 301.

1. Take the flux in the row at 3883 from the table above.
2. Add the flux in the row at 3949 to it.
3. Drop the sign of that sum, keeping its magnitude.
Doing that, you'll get 531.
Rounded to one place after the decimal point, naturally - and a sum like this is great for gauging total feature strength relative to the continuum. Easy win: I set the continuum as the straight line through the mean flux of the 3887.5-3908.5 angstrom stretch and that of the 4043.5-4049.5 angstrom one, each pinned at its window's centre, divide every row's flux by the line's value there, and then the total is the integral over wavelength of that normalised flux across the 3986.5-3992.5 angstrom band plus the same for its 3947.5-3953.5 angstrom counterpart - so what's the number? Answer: 13.8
